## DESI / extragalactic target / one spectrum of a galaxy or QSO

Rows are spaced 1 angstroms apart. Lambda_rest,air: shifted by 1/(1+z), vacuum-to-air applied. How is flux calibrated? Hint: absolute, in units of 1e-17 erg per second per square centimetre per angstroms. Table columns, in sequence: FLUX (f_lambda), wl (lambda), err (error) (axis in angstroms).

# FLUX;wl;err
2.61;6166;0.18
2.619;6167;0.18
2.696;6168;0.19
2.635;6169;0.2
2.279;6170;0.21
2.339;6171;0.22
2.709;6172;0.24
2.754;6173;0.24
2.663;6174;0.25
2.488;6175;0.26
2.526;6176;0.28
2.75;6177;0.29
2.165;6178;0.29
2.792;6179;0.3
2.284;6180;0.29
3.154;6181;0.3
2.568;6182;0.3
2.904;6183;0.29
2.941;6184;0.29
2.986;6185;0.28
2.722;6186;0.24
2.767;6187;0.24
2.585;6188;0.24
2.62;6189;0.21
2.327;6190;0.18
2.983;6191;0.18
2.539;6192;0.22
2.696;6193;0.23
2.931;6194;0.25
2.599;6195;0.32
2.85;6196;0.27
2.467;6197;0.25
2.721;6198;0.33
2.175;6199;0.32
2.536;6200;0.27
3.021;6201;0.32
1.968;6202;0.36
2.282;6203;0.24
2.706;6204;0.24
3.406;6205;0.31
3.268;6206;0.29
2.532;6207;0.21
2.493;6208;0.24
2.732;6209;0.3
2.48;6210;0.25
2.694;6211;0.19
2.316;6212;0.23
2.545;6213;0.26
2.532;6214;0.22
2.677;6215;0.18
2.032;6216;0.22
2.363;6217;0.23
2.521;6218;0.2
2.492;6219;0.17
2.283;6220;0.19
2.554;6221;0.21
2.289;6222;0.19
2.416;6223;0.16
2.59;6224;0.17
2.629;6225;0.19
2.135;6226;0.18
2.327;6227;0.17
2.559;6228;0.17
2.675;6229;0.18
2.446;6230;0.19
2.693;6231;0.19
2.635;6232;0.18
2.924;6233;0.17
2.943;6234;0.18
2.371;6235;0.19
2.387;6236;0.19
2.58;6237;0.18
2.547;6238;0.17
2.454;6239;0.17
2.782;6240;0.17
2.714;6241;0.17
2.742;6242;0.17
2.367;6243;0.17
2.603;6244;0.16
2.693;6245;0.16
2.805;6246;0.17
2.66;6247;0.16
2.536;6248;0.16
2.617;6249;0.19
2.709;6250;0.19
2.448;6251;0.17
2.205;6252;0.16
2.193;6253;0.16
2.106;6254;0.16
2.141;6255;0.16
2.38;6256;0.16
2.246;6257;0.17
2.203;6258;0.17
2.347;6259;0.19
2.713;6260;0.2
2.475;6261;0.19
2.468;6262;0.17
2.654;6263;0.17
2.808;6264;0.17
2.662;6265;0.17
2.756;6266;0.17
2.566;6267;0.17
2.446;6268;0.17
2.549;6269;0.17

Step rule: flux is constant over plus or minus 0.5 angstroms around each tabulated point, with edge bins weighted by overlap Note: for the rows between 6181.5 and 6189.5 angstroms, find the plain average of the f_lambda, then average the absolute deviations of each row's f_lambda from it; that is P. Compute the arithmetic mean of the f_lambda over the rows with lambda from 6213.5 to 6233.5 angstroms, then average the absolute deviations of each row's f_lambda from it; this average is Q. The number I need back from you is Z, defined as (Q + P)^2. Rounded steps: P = 0.138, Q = 0.16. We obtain 0.09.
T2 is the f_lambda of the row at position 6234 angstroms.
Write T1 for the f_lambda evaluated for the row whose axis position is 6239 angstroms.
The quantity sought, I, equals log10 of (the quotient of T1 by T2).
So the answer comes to -0.08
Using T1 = 2.454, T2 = 2.943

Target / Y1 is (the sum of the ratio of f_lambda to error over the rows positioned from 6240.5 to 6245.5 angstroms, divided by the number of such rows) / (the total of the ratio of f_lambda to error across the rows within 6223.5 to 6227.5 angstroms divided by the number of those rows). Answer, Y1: 1.16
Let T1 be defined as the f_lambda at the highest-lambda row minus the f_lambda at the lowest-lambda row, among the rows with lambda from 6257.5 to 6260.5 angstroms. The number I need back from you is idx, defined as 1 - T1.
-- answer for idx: 0.49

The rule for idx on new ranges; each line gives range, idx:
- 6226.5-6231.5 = 0.63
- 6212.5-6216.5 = 1.51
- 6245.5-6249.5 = 1.19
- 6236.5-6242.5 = 0.84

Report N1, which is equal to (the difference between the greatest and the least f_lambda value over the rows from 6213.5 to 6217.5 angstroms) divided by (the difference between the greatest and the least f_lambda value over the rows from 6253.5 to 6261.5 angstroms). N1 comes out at 1.06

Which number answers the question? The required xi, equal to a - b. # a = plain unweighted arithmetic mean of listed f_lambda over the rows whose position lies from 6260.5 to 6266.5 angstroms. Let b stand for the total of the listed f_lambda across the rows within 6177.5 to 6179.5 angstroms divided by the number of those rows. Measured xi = 0.16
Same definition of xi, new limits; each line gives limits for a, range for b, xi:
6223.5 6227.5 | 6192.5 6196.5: -0.35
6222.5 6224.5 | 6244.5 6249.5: -0.16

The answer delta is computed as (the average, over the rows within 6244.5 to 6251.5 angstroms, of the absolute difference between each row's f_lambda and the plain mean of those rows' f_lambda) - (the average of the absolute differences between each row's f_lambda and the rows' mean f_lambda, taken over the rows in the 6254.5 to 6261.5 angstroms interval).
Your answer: -0.052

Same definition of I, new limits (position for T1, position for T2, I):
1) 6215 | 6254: 0.10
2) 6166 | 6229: -0.01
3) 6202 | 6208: -0.10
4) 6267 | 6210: 0.01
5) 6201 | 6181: -0.02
